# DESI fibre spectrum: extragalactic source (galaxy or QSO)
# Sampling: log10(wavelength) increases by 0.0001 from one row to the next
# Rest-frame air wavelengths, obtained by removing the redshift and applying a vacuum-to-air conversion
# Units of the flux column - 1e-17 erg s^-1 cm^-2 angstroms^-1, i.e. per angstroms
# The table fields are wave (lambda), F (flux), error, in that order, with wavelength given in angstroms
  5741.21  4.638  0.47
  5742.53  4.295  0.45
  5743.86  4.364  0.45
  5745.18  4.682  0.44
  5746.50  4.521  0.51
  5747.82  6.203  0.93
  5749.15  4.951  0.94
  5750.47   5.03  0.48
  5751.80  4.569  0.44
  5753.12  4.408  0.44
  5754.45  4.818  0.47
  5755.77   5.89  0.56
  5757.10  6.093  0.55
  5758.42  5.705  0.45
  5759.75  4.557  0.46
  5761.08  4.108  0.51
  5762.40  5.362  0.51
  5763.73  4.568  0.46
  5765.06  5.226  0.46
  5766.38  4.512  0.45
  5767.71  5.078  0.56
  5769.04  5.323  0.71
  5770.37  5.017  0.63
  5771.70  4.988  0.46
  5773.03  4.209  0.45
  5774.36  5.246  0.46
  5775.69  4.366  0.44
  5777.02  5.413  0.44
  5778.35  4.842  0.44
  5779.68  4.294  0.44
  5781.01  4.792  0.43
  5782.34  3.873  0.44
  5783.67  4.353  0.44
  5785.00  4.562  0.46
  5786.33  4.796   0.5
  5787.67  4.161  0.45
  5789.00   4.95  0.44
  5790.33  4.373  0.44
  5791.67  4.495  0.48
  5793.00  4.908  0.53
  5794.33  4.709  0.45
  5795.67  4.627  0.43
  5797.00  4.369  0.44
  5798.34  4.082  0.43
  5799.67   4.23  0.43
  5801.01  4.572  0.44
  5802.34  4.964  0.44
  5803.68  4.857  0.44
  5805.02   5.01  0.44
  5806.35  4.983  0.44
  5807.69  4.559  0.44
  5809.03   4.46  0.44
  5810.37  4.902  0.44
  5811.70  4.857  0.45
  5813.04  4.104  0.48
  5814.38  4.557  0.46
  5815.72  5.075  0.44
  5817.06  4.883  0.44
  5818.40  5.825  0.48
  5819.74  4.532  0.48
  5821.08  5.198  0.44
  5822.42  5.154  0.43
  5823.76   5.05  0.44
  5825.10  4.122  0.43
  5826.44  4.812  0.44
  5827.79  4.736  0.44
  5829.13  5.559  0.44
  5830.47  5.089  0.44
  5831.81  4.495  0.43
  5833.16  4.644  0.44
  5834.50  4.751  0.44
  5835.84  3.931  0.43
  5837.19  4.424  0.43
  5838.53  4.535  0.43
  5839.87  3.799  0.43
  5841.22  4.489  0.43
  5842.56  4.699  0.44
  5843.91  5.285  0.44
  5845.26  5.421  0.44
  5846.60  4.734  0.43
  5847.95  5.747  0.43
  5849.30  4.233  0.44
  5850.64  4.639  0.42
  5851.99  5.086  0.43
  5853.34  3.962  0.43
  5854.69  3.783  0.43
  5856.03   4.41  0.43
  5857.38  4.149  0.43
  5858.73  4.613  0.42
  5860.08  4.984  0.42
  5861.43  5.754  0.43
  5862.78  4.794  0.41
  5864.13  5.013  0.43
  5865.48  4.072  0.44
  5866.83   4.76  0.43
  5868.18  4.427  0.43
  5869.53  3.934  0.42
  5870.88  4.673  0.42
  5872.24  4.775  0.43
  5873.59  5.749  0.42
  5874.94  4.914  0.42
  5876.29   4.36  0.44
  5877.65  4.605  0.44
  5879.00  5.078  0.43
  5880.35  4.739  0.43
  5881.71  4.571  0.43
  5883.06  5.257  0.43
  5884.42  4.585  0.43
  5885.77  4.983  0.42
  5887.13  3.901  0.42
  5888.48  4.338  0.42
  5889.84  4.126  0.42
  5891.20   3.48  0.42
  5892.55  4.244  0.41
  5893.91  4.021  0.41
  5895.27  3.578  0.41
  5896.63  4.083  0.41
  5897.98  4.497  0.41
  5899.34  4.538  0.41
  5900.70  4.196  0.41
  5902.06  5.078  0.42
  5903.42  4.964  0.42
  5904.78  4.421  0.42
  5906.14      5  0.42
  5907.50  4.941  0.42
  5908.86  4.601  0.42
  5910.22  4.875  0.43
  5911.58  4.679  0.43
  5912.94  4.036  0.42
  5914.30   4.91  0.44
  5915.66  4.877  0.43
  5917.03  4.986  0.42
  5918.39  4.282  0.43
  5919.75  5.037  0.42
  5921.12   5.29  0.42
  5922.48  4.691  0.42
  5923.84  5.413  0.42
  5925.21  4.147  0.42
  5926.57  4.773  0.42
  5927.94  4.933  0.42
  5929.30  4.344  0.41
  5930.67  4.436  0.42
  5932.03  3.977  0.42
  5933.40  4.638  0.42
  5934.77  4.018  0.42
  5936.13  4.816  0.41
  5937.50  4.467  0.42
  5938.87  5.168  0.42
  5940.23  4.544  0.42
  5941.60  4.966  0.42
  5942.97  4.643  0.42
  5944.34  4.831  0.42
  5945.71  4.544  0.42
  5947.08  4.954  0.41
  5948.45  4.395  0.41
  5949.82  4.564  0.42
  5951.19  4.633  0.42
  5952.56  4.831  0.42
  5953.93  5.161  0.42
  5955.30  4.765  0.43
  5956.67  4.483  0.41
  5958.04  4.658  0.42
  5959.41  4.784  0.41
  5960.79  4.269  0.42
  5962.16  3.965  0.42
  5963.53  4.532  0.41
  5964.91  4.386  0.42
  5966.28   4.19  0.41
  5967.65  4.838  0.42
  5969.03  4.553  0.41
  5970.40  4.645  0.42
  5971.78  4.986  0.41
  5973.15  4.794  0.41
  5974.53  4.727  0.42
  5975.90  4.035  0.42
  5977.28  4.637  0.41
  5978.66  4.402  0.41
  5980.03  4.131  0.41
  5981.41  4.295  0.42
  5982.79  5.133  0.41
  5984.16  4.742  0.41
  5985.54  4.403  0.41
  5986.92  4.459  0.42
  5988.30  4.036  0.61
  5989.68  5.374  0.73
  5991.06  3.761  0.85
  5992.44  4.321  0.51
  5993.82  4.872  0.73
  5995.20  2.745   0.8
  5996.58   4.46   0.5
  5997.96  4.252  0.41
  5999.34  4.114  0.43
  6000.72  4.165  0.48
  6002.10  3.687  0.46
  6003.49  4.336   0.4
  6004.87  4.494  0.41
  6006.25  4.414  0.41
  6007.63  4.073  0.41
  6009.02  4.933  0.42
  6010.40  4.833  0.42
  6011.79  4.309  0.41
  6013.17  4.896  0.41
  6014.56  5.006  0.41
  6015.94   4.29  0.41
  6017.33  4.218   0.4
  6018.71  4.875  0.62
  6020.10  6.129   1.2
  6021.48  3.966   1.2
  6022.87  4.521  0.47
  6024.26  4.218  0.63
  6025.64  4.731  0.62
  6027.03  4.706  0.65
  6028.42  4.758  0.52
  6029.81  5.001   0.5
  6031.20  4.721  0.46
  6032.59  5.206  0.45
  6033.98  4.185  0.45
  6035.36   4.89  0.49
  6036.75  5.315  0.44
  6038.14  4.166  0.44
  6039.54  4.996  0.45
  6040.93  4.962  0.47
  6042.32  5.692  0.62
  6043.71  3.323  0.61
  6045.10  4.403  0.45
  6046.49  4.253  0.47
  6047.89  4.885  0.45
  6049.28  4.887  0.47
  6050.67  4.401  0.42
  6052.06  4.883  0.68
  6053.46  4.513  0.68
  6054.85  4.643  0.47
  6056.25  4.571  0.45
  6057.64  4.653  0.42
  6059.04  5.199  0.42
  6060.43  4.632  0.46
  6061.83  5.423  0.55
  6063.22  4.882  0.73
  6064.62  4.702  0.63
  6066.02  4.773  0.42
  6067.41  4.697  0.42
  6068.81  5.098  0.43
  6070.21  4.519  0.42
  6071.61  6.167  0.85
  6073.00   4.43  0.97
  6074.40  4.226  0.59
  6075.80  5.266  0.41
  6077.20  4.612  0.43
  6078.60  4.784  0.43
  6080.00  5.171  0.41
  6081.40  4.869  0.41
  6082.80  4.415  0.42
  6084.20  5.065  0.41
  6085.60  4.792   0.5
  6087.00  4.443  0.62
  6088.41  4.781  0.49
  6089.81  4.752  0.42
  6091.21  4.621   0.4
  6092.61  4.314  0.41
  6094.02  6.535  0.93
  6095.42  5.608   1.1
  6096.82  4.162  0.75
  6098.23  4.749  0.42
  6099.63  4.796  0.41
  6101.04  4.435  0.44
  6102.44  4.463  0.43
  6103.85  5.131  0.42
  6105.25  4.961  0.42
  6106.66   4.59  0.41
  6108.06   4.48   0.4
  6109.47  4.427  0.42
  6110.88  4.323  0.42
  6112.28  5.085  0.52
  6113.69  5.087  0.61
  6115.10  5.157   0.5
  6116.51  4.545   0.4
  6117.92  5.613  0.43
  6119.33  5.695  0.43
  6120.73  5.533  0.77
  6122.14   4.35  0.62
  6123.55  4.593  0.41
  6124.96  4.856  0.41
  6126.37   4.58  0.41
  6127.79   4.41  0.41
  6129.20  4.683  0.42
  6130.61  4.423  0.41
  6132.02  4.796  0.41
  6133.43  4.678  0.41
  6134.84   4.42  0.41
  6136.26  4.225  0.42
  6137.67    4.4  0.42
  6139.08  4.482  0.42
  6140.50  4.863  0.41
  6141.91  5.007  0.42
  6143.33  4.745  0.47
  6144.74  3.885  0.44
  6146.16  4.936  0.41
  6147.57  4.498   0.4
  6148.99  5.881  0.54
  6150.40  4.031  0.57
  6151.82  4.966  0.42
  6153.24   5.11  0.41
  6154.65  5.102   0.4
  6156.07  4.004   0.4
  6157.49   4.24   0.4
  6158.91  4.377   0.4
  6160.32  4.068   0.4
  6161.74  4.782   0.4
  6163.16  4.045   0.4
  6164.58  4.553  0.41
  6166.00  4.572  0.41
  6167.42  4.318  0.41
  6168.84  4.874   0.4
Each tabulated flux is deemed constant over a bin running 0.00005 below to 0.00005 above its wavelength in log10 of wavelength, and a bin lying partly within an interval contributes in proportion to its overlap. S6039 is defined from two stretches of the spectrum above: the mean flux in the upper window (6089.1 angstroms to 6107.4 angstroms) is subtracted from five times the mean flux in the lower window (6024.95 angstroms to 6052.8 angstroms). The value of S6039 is 18.7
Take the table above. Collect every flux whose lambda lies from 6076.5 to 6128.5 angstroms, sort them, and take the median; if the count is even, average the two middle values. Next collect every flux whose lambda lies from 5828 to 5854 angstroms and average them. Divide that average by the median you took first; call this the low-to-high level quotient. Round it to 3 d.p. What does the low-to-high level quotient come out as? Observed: 0.992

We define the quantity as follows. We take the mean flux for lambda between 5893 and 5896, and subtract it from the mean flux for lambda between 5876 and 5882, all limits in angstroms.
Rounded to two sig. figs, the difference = 0.87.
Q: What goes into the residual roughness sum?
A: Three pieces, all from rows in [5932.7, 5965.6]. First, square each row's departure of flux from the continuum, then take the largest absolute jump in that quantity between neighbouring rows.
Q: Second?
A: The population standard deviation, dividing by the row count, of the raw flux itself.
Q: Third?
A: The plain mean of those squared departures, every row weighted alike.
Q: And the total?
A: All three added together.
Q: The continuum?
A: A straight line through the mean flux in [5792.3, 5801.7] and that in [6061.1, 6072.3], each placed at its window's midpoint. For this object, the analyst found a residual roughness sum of 1.1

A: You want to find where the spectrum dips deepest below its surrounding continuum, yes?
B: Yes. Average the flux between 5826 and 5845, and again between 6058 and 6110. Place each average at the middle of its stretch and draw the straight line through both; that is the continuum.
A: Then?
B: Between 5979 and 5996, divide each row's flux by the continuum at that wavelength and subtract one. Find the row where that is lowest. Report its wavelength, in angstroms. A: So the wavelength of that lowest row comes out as 5995.20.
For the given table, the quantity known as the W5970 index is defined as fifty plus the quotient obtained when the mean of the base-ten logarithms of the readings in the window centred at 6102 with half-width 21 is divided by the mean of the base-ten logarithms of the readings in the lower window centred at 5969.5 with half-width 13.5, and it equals 51.05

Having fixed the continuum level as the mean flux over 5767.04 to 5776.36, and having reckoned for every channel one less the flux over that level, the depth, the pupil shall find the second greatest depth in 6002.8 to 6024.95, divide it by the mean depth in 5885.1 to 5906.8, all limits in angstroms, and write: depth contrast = 1.5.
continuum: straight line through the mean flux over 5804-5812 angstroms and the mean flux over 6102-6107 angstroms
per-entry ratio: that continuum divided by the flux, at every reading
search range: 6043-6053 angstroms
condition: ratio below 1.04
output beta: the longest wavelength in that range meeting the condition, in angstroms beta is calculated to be 6052.06 angstroms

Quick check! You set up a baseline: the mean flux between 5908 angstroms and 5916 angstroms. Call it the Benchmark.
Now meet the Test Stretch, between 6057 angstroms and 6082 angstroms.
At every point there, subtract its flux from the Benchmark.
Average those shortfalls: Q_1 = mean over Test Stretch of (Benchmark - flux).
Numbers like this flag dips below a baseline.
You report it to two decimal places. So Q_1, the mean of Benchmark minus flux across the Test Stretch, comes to -0.23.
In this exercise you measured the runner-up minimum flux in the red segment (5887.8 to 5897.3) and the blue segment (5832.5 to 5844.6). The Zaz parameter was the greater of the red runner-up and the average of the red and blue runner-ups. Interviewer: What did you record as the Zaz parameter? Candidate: 3.75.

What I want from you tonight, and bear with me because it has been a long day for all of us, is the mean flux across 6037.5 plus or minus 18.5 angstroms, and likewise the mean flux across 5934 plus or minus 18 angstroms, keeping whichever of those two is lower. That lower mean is 4.67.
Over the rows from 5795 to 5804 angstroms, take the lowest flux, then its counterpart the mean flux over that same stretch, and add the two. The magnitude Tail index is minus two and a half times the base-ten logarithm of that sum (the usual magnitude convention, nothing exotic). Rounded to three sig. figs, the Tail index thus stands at -2.34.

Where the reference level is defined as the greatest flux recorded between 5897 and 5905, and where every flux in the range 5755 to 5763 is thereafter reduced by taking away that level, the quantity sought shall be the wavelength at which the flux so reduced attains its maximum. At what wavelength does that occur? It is 5757.10 angstroms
